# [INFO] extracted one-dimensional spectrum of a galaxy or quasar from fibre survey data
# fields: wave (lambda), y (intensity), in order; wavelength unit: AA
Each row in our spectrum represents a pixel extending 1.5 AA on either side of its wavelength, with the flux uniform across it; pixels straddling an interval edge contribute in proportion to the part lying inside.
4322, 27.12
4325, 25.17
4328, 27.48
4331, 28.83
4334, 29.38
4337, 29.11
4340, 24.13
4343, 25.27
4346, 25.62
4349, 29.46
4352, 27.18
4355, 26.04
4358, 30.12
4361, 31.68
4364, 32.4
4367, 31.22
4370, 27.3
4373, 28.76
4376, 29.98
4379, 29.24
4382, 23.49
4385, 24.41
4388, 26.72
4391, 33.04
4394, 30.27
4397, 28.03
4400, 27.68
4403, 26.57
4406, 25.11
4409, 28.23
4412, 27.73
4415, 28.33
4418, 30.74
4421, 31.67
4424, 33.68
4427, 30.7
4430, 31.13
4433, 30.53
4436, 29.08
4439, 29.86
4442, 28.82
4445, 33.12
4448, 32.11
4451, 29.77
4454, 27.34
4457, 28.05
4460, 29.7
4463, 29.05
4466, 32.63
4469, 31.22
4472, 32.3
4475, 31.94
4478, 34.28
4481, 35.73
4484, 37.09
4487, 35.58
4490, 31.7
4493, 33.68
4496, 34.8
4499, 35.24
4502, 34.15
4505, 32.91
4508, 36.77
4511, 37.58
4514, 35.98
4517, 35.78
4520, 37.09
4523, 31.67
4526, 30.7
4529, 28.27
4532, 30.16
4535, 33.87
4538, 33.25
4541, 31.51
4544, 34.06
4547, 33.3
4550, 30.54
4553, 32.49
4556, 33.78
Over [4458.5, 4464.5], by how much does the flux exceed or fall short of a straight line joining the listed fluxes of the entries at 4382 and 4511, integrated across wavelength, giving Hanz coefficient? -17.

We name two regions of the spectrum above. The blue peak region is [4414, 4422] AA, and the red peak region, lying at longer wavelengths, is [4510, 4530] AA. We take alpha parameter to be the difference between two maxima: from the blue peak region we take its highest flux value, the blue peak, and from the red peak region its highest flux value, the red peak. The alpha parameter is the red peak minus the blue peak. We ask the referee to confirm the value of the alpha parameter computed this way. 5.9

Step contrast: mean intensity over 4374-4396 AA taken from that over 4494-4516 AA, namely 7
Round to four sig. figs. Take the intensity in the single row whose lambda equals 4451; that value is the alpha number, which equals 29.77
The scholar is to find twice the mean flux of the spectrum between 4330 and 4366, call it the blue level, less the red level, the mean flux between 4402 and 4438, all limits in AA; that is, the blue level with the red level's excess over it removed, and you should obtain 27.1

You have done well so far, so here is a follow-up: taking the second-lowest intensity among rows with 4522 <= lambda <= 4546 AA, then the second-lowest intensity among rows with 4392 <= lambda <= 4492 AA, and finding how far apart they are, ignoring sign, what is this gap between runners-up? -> 3.6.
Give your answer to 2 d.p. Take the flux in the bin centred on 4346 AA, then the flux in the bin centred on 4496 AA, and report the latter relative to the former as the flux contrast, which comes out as 1.36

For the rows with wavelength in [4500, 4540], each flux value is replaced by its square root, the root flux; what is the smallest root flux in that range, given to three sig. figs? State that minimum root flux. 5.32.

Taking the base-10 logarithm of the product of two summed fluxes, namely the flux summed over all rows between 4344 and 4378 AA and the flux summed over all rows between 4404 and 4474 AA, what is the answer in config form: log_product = 5.34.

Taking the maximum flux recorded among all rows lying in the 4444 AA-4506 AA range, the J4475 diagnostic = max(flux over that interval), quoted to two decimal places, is 37.09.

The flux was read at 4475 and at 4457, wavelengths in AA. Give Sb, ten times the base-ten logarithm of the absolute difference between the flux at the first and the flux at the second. 6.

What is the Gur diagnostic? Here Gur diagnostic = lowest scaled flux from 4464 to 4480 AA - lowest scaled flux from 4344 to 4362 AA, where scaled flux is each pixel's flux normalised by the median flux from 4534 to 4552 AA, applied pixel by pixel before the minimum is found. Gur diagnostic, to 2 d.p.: 0.17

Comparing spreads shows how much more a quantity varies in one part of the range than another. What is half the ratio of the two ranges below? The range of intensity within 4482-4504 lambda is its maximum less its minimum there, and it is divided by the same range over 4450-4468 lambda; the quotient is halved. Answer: 0.51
